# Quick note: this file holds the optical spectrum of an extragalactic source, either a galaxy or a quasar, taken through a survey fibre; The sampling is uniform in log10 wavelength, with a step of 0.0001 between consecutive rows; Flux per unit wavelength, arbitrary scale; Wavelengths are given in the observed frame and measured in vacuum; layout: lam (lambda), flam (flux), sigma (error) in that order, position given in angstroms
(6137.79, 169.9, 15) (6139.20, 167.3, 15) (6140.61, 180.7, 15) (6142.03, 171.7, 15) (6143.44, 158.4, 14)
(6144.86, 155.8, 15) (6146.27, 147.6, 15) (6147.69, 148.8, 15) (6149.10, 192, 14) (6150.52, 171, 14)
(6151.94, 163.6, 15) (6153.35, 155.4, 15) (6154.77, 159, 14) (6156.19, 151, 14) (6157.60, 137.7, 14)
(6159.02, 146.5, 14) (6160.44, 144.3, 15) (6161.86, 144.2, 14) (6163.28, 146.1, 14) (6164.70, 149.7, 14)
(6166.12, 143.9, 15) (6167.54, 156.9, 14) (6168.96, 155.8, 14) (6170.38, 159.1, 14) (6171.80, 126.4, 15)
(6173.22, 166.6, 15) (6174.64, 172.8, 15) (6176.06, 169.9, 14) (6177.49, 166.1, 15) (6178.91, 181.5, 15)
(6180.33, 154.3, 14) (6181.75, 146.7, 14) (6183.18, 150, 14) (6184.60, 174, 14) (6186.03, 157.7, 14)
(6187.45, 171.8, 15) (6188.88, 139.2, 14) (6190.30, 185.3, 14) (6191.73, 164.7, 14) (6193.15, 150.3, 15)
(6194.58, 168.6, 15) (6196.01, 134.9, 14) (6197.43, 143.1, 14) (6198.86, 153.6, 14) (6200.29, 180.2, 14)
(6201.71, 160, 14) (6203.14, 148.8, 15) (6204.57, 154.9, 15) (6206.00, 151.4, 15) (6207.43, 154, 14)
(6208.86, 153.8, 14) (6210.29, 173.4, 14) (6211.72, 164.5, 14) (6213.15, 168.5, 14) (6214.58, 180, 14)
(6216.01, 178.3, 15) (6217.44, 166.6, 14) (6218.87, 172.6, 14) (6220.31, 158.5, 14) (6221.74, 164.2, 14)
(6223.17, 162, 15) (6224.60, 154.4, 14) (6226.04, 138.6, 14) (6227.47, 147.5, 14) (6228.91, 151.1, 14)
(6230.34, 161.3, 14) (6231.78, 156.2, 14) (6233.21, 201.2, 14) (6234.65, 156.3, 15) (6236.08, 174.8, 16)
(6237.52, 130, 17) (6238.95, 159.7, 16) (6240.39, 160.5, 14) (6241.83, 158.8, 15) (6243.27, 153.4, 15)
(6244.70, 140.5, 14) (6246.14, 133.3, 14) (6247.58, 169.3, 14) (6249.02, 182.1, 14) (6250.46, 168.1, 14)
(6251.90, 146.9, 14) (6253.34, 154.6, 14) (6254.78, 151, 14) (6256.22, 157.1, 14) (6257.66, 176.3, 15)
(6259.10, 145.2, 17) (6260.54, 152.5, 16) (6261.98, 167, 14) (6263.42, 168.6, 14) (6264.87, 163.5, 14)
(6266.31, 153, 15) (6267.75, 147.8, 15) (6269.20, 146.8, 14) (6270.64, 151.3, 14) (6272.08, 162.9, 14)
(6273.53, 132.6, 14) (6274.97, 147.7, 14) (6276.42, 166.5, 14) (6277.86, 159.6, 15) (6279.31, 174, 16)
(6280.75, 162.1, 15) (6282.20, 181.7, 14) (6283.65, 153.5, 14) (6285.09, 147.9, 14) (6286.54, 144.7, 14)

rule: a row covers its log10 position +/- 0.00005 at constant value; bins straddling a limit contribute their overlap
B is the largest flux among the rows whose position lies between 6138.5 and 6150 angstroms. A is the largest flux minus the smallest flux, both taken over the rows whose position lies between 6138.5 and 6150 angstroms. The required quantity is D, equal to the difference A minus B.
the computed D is -148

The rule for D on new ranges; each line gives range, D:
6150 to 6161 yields -138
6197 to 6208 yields -143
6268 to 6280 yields -133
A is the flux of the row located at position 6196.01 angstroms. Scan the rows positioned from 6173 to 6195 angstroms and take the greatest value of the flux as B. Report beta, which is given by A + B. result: 320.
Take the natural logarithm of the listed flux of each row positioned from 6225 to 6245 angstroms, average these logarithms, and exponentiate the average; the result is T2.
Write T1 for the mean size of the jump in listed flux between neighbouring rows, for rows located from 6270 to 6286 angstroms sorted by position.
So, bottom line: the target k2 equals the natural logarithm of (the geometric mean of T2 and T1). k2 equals 3.9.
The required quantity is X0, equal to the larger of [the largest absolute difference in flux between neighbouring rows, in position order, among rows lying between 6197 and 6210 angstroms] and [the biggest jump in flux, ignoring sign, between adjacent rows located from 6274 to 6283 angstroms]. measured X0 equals 26.6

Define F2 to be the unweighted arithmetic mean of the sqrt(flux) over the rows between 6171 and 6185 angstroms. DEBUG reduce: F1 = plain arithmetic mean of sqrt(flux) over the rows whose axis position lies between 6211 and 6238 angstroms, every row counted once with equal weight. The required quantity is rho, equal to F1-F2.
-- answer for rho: 0.07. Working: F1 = 12.7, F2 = 12.7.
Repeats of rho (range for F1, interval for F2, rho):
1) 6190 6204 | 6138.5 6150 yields -0.25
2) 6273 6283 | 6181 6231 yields 0.04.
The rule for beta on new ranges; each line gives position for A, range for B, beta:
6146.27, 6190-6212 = 333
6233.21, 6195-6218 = 381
